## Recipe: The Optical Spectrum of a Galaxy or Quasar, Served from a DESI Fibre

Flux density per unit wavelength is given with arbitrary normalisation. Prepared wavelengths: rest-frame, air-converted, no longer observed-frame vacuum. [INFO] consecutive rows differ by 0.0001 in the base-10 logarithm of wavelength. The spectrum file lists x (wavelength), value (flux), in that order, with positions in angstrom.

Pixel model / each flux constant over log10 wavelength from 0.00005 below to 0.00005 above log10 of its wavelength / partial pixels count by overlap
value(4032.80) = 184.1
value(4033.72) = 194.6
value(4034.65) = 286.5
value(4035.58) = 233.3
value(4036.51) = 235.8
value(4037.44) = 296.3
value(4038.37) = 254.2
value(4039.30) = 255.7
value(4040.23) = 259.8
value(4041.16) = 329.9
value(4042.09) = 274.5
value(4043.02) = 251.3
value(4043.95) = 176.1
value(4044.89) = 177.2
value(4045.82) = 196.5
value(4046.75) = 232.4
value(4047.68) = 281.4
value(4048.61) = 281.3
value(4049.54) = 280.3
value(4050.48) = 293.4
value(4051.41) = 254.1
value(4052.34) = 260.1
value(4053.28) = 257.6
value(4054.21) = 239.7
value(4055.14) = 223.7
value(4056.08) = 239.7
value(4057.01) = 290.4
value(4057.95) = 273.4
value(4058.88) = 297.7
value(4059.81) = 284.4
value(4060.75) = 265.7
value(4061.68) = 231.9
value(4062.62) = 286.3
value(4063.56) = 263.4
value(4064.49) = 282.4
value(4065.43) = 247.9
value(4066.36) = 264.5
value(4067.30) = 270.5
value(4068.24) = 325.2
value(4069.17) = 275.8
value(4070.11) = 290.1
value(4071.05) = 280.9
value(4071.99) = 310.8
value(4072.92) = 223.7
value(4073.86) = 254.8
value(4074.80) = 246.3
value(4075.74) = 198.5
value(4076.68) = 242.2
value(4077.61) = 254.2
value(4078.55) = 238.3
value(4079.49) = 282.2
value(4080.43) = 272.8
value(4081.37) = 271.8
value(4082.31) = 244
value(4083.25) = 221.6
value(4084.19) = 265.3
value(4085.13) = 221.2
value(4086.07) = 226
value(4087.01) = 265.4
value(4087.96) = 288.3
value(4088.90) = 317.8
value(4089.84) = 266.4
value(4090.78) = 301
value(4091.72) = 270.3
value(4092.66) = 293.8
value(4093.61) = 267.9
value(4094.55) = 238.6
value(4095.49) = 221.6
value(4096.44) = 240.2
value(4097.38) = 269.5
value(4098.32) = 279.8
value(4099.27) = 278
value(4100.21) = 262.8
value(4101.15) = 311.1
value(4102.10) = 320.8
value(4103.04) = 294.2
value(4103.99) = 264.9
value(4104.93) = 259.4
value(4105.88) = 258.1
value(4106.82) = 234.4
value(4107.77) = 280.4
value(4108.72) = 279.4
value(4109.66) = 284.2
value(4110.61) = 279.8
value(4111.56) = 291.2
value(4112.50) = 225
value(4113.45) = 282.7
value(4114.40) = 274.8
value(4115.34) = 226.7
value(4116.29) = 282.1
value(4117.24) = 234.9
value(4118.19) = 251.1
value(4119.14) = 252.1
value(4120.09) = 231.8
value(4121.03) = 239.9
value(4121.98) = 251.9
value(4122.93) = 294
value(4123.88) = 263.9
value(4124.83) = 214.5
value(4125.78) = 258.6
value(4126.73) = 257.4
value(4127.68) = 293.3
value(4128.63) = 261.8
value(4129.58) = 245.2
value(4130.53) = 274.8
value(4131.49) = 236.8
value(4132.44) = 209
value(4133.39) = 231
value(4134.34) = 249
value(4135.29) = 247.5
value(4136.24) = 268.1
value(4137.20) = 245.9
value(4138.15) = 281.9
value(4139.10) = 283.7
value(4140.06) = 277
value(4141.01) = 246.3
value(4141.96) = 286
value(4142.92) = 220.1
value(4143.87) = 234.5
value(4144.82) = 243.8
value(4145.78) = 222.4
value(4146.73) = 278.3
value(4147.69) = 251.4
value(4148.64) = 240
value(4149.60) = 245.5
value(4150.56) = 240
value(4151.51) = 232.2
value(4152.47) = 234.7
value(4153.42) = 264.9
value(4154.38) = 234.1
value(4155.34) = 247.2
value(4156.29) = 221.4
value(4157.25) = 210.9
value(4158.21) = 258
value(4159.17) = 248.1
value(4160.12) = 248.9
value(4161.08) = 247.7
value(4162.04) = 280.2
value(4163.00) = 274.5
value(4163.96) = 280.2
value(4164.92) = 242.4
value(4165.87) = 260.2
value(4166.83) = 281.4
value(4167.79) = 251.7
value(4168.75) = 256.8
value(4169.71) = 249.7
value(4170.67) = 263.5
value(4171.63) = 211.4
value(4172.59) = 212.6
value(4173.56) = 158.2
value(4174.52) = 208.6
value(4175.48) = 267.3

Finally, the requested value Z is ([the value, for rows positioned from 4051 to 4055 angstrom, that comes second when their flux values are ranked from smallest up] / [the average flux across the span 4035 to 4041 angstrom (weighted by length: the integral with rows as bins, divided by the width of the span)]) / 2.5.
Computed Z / 0.391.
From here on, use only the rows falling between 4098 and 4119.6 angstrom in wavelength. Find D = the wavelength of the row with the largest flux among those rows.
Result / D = 4102.10 angstrom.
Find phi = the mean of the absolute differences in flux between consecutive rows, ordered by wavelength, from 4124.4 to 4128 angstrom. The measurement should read 27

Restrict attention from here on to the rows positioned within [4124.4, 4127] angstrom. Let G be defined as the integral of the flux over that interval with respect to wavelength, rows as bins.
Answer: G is 632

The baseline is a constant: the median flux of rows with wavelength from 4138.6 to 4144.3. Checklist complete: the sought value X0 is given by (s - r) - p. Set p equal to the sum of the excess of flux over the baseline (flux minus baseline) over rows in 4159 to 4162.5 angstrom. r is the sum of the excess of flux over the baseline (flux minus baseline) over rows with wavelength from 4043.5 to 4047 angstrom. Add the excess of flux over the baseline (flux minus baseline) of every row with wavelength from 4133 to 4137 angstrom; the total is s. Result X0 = 235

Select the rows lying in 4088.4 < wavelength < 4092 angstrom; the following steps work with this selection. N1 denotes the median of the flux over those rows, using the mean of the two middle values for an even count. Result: 286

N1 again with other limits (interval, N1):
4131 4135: 234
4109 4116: 280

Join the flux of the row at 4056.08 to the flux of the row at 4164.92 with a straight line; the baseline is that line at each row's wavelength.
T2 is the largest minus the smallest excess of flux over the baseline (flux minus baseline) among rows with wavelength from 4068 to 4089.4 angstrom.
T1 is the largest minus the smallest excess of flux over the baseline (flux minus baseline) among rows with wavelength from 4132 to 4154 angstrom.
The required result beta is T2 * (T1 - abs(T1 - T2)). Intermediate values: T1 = 77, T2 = 127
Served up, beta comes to 3380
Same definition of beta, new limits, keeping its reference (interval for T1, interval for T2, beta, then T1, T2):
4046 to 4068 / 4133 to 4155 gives 4346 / 74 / 66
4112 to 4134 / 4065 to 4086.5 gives 5530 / 85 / 127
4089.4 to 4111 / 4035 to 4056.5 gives 6801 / 99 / 154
